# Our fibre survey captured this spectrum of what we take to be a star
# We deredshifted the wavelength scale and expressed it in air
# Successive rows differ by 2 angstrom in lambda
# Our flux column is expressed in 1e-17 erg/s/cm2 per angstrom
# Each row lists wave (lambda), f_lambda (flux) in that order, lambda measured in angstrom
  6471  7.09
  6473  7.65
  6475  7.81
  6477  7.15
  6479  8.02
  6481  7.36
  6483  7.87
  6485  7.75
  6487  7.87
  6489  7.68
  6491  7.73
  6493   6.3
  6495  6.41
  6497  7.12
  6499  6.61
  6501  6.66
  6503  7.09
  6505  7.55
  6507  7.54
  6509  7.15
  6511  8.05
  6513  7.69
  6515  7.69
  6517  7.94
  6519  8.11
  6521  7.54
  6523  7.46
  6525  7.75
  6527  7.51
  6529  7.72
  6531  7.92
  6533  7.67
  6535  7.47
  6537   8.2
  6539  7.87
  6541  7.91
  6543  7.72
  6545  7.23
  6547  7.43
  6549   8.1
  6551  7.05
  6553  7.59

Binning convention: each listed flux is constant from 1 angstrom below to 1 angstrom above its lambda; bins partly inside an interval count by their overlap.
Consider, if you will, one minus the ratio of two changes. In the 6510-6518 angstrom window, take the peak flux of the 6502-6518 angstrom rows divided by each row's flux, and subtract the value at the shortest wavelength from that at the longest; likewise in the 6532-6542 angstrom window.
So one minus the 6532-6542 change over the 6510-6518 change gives 3.3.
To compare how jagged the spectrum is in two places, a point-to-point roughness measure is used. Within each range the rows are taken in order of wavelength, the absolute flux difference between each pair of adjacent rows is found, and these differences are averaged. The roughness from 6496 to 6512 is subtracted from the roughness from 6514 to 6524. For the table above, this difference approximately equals -0.13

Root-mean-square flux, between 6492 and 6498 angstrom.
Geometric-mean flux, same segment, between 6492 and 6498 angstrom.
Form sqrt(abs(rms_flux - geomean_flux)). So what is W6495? 0.14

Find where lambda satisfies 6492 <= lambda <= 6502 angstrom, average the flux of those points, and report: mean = 6.62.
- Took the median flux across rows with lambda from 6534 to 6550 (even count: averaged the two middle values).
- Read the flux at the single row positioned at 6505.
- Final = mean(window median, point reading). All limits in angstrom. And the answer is 7.67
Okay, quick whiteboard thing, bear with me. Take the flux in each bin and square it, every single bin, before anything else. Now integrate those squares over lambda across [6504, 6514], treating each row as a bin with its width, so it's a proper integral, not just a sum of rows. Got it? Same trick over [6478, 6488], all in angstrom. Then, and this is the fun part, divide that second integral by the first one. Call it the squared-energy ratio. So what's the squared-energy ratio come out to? 1.05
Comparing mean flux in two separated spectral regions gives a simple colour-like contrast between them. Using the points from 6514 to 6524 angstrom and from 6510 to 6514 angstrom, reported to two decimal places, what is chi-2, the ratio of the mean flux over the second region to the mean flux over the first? 1.02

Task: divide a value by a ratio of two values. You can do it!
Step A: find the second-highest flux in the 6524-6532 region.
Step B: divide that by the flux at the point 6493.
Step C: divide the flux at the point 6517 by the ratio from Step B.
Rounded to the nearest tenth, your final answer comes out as 6.5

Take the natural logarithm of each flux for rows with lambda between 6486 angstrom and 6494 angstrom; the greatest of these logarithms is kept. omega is 2.06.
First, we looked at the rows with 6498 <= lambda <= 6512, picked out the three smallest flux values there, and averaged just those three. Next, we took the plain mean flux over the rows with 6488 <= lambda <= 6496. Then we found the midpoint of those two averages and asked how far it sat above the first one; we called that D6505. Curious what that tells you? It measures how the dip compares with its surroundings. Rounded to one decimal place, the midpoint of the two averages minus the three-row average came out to 0.1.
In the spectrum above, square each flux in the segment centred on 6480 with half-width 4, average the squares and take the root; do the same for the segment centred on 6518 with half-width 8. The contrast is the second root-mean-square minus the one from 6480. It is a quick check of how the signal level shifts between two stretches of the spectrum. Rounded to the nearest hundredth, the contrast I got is 0.17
